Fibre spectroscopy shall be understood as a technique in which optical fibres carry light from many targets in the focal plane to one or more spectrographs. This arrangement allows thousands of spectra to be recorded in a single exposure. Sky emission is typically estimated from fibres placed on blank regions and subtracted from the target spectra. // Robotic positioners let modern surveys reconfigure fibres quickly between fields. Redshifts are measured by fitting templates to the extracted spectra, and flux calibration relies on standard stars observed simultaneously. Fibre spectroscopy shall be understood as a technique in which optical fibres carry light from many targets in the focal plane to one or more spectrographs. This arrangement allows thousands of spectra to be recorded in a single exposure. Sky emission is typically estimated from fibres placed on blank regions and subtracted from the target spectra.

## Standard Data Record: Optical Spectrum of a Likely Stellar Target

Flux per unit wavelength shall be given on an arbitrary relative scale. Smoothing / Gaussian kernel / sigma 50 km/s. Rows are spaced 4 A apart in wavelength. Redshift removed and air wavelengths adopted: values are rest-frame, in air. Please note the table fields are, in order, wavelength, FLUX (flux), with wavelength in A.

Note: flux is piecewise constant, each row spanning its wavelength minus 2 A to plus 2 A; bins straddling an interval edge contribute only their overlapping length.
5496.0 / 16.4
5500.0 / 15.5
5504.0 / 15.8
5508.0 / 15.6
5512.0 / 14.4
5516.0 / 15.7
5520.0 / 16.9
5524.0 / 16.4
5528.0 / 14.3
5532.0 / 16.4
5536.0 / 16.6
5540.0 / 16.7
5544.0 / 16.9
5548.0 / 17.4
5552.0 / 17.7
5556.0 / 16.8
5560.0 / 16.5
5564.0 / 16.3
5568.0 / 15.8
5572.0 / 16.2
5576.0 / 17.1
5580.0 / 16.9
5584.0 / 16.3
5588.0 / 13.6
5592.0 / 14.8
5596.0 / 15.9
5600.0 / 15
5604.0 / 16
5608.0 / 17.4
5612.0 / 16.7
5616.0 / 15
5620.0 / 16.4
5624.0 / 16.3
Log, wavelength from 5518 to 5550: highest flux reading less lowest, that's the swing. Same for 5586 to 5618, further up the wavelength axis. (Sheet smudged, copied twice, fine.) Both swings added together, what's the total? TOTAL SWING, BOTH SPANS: 6.9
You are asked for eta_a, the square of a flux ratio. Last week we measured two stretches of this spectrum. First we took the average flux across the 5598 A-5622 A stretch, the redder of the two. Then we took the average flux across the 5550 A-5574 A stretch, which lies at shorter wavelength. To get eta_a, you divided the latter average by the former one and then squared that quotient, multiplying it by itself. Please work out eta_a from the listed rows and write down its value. 1.06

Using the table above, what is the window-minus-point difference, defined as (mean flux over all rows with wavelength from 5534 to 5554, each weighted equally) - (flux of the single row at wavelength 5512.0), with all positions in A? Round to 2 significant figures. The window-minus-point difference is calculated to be 2.7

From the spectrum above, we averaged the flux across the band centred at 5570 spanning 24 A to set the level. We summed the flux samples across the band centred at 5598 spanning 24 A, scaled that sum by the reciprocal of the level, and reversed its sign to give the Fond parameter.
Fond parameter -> -5.6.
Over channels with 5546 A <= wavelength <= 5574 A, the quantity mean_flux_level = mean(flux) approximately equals 16.7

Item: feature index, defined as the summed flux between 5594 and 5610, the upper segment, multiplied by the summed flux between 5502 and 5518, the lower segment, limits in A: 3954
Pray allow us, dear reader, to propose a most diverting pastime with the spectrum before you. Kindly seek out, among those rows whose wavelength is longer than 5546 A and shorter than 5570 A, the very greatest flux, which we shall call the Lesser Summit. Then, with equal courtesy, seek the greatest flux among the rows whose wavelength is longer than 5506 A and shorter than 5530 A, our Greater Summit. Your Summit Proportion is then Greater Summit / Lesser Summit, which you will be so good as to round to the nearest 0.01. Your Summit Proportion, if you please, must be 0.95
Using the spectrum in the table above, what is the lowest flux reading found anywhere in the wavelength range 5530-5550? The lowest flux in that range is 16.4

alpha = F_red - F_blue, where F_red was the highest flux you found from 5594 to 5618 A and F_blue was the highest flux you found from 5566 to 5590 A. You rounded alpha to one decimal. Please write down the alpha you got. 0.3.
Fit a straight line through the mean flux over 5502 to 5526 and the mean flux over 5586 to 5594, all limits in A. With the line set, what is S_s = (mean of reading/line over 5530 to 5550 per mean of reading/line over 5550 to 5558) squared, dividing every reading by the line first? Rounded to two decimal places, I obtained 0.91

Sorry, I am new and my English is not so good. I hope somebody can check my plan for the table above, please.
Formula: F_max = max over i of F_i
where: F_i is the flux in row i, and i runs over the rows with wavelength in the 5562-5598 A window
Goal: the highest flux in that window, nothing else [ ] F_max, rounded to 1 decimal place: 17.1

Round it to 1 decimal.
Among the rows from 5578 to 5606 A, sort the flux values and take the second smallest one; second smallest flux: 14.8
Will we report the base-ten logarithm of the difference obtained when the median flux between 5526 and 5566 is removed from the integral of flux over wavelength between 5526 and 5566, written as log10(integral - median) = 2.81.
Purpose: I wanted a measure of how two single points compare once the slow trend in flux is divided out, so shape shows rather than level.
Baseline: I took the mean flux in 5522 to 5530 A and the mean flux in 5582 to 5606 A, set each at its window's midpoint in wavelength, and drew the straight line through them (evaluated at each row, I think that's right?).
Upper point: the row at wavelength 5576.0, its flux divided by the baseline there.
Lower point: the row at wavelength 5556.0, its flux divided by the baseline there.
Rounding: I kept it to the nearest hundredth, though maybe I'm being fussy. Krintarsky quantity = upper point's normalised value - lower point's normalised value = 0.02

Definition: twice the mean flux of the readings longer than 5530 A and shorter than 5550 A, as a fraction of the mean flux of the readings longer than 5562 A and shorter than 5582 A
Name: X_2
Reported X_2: 2.04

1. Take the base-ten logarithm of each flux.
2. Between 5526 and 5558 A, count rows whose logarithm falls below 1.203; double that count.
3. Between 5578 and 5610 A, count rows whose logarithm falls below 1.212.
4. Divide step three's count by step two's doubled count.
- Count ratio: 2.5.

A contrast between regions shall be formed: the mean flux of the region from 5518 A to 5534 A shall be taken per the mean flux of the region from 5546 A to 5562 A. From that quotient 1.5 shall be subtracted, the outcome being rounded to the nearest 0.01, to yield -0.56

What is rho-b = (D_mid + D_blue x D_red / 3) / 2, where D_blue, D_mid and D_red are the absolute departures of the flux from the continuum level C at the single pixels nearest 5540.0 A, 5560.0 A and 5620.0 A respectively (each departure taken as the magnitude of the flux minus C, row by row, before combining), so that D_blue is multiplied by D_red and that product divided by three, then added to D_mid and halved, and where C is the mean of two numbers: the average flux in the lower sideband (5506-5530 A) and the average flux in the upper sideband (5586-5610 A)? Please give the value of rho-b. 0.68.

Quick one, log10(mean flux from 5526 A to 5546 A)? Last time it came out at 1.21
